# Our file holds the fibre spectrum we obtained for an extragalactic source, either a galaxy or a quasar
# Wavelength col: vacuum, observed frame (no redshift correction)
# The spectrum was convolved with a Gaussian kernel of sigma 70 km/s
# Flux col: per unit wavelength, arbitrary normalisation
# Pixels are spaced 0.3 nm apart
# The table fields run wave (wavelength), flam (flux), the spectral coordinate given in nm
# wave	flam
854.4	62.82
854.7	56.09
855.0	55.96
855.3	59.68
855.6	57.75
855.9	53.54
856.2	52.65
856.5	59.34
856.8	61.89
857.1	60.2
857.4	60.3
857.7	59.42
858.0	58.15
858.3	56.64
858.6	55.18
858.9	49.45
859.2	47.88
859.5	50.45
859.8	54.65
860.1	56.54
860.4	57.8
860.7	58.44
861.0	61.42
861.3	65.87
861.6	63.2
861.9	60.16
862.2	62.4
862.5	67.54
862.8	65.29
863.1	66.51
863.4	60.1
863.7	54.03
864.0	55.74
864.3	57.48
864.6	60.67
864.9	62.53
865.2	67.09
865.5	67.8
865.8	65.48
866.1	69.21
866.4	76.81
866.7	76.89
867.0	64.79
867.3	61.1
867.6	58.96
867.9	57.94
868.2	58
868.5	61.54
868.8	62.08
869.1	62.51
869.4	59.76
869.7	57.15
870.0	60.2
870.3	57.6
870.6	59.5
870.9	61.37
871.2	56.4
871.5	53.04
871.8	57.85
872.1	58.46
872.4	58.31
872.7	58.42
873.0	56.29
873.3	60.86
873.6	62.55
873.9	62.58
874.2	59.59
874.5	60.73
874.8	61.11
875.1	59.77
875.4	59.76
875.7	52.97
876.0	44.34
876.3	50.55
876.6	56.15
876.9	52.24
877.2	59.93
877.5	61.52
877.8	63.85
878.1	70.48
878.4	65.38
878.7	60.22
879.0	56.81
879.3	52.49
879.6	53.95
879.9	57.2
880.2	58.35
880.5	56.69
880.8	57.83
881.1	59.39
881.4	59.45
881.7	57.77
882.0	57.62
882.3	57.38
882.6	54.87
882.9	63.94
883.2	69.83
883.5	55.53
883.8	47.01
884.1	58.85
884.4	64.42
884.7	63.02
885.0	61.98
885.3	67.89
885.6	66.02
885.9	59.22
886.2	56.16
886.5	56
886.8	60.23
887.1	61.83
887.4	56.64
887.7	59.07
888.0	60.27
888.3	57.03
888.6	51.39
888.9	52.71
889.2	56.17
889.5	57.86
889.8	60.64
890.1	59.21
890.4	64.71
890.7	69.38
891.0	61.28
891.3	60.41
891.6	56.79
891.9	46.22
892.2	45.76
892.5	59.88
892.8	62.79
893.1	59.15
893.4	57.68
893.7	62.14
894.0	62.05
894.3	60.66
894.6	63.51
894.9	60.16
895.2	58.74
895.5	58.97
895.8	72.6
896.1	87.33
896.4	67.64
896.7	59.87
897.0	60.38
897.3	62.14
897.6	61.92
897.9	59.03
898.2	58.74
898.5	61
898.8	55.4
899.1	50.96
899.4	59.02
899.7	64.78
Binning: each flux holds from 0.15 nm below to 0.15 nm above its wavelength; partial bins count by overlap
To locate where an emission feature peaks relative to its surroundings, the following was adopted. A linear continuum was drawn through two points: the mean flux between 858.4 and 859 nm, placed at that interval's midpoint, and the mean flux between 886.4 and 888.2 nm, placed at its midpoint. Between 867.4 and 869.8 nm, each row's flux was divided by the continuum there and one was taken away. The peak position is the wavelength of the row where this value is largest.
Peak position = 869.1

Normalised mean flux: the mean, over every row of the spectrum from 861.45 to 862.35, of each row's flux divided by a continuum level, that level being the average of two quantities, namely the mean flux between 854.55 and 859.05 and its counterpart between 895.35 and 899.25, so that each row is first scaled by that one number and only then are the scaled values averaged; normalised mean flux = 1.03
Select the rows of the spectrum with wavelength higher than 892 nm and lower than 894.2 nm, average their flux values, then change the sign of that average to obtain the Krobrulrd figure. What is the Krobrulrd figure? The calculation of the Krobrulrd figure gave -58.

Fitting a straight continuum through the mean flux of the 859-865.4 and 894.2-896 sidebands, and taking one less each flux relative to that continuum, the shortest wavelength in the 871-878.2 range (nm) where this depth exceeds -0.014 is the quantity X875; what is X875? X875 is 871.2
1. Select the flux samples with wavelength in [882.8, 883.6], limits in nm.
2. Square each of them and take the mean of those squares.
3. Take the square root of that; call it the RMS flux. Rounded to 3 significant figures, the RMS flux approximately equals 63.4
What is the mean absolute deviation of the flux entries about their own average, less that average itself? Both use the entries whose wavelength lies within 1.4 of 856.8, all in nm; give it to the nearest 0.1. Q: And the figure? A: -55.8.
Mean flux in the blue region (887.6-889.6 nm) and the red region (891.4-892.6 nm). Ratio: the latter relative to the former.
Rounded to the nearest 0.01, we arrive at 0.93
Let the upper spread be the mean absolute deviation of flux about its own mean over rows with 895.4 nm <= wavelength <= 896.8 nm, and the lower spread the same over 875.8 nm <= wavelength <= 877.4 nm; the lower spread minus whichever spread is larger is -4.2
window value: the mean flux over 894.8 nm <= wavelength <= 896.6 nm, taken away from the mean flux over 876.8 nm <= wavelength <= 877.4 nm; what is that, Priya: -11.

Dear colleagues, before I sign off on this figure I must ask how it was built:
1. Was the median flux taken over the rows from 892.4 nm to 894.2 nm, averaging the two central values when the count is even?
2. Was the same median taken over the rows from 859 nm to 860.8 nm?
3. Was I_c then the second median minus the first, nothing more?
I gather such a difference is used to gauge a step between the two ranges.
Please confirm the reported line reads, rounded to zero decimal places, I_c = -5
